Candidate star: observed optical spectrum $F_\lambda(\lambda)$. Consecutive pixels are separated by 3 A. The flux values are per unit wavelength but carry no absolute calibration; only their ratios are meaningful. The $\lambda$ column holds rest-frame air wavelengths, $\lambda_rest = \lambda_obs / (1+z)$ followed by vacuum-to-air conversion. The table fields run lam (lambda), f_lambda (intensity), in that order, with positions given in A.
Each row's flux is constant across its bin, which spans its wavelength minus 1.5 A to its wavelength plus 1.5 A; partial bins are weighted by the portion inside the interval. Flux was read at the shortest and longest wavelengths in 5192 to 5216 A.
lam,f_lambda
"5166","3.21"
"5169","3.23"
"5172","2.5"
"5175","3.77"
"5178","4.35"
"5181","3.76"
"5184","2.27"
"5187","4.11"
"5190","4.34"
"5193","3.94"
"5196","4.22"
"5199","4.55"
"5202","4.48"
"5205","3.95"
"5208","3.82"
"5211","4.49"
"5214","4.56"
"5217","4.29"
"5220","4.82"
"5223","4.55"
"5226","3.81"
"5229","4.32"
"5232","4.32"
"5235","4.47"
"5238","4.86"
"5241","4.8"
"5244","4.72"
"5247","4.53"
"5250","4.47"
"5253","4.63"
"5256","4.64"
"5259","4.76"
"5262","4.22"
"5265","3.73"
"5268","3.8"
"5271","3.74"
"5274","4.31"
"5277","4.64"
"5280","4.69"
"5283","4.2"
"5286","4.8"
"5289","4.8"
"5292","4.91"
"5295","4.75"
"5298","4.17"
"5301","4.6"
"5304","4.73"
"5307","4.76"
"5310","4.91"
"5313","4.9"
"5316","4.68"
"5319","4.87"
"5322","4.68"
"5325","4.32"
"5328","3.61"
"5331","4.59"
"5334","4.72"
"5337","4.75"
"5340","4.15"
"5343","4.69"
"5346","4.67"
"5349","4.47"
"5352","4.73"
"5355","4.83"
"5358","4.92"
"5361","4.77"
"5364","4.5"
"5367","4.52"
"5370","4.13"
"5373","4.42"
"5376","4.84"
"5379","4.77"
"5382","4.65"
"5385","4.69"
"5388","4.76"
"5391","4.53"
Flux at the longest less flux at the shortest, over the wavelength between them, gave 0.030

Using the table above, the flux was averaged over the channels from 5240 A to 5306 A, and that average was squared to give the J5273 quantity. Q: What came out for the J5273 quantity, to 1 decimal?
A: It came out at 20.1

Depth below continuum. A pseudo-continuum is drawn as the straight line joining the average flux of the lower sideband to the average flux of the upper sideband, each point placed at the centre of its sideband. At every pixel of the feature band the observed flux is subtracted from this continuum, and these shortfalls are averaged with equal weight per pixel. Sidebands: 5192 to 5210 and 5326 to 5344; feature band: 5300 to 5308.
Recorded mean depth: -0.34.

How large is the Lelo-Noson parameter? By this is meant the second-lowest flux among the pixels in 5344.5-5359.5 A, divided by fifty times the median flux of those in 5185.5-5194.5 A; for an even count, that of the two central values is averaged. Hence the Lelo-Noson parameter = 0.0227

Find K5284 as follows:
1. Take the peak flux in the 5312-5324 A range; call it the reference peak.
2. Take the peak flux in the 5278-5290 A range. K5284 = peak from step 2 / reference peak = 0.980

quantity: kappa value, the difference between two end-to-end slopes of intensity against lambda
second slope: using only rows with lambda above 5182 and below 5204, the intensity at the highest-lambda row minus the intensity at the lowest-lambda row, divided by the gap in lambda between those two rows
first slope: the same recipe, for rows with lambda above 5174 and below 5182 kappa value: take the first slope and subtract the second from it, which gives -0.12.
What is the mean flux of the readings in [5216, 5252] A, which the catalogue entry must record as 4.50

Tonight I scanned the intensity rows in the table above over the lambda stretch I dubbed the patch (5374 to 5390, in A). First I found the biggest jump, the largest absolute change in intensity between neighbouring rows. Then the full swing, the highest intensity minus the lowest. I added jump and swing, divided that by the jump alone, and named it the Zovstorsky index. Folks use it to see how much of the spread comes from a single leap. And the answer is 2.6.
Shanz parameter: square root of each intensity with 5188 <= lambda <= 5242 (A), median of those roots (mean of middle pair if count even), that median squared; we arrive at 4.40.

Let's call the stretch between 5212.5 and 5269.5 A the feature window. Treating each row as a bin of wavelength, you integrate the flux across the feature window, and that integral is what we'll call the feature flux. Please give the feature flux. 253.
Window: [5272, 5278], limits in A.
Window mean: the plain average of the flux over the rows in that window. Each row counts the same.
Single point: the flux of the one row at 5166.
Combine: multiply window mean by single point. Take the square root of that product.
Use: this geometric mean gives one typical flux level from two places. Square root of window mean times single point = 3.8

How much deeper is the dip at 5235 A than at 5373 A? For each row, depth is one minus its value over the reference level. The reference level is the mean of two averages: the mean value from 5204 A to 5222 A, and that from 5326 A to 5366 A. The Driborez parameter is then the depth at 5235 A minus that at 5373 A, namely -0.01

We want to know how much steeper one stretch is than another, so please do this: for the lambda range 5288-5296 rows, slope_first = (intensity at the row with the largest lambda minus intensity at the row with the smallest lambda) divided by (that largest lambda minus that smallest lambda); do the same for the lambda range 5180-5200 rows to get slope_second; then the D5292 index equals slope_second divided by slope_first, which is -5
